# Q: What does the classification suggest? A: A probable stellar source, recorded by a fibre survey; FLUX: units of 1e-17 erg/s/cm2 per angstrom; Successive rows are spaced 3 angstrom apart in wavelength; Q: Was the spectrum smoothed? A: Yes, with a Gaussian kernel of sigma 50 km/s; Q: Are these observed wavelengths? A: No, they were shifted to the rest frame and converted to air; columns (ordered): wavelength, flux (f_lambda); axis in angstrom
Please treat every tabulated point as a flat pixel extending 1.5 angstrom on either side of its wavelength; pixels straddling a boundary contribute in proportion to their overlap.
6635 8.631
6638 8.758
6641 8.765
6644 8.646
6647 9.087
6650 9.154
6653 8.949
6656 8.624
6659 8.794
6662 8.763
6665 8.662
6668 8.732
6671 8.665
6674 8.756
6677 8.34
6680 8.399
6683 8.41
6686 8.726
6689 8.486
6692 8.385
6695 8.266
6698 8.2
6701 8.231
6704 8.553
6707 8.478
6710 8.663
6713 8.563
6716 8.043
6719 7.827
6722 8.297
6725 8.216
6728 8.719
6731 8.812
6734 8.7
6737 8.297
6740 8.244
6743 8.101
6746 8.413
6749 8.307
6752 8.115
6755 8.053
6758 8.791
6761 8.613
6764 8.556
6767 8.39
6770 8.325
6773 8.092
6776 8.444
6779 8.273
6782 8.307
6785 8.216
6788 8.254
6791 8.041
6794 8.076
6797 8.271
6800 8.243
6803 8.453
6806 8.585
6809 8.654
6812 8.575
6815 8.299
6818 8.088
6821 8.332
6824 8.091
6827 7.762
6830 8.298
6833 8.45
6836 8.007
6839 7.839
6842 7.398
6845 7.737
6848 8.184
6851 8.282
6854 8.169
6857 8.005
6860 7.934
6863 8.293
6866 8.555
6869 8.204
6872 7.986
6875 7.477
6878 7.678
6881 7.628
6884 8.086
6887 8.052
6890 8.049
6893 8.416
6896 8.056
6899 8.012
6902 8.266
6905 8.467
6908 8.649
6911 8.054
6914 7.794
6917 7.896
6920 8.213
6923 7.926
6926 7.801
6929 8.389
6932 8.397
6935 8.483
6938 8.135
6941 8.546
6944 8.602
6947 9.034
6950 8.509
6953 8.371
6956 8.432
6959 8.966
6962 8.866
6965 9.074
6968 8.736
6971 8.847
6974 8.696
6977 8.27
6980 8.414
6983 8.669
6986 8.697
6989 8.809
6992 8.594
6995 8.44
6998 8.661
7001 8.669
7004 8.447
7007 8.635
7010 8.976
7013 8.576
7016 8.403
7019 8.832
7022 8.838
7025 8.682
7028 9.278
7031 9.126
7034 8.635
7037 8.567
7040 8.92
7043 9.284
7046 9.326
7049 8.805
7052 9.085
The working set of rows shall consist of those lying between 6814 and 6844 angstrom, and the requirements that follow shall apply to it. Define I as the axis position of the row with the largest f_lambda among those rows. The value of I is 6833 angstrom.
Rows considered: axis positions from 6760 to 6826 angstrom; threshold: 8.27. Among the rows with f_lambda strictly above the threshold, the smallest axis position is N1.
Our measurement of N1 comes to 6761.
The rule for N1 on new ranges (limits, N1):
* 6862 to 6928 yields 6863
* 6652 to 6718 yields 6653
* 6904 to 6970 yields 6905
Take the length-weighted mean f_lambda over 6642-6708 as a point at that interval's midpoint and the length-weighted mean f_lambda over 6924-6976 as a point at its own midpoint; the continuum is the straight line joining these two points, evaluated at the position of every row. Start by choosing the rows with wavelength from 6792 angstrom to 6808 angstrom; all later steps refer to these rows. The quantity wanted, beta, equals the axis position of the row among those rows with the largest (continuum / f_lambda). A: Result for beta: 6794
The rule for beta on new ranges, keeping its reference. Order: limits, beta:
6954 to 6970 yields 6956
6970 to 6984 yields 6977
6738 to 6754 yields 6743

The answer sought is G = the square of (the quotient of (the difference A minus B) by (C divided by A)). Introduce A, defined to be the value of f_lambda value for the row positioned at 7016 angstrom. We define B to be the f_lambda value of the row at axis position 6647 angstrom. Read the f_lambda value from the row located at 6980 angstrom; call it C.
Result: 0.47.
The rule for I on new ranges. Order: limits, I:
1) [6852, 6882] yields 6866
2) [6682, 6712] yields 6686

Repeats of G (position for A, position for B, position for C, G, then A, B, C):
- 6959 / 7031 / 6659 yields 0.03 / 8.966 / 9.126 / 8.794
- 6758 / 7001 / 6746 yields 0.02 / 8.791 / 8.669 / 8.413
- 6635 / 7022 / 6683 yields 0.05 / 8.631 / 8.838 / 8.41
